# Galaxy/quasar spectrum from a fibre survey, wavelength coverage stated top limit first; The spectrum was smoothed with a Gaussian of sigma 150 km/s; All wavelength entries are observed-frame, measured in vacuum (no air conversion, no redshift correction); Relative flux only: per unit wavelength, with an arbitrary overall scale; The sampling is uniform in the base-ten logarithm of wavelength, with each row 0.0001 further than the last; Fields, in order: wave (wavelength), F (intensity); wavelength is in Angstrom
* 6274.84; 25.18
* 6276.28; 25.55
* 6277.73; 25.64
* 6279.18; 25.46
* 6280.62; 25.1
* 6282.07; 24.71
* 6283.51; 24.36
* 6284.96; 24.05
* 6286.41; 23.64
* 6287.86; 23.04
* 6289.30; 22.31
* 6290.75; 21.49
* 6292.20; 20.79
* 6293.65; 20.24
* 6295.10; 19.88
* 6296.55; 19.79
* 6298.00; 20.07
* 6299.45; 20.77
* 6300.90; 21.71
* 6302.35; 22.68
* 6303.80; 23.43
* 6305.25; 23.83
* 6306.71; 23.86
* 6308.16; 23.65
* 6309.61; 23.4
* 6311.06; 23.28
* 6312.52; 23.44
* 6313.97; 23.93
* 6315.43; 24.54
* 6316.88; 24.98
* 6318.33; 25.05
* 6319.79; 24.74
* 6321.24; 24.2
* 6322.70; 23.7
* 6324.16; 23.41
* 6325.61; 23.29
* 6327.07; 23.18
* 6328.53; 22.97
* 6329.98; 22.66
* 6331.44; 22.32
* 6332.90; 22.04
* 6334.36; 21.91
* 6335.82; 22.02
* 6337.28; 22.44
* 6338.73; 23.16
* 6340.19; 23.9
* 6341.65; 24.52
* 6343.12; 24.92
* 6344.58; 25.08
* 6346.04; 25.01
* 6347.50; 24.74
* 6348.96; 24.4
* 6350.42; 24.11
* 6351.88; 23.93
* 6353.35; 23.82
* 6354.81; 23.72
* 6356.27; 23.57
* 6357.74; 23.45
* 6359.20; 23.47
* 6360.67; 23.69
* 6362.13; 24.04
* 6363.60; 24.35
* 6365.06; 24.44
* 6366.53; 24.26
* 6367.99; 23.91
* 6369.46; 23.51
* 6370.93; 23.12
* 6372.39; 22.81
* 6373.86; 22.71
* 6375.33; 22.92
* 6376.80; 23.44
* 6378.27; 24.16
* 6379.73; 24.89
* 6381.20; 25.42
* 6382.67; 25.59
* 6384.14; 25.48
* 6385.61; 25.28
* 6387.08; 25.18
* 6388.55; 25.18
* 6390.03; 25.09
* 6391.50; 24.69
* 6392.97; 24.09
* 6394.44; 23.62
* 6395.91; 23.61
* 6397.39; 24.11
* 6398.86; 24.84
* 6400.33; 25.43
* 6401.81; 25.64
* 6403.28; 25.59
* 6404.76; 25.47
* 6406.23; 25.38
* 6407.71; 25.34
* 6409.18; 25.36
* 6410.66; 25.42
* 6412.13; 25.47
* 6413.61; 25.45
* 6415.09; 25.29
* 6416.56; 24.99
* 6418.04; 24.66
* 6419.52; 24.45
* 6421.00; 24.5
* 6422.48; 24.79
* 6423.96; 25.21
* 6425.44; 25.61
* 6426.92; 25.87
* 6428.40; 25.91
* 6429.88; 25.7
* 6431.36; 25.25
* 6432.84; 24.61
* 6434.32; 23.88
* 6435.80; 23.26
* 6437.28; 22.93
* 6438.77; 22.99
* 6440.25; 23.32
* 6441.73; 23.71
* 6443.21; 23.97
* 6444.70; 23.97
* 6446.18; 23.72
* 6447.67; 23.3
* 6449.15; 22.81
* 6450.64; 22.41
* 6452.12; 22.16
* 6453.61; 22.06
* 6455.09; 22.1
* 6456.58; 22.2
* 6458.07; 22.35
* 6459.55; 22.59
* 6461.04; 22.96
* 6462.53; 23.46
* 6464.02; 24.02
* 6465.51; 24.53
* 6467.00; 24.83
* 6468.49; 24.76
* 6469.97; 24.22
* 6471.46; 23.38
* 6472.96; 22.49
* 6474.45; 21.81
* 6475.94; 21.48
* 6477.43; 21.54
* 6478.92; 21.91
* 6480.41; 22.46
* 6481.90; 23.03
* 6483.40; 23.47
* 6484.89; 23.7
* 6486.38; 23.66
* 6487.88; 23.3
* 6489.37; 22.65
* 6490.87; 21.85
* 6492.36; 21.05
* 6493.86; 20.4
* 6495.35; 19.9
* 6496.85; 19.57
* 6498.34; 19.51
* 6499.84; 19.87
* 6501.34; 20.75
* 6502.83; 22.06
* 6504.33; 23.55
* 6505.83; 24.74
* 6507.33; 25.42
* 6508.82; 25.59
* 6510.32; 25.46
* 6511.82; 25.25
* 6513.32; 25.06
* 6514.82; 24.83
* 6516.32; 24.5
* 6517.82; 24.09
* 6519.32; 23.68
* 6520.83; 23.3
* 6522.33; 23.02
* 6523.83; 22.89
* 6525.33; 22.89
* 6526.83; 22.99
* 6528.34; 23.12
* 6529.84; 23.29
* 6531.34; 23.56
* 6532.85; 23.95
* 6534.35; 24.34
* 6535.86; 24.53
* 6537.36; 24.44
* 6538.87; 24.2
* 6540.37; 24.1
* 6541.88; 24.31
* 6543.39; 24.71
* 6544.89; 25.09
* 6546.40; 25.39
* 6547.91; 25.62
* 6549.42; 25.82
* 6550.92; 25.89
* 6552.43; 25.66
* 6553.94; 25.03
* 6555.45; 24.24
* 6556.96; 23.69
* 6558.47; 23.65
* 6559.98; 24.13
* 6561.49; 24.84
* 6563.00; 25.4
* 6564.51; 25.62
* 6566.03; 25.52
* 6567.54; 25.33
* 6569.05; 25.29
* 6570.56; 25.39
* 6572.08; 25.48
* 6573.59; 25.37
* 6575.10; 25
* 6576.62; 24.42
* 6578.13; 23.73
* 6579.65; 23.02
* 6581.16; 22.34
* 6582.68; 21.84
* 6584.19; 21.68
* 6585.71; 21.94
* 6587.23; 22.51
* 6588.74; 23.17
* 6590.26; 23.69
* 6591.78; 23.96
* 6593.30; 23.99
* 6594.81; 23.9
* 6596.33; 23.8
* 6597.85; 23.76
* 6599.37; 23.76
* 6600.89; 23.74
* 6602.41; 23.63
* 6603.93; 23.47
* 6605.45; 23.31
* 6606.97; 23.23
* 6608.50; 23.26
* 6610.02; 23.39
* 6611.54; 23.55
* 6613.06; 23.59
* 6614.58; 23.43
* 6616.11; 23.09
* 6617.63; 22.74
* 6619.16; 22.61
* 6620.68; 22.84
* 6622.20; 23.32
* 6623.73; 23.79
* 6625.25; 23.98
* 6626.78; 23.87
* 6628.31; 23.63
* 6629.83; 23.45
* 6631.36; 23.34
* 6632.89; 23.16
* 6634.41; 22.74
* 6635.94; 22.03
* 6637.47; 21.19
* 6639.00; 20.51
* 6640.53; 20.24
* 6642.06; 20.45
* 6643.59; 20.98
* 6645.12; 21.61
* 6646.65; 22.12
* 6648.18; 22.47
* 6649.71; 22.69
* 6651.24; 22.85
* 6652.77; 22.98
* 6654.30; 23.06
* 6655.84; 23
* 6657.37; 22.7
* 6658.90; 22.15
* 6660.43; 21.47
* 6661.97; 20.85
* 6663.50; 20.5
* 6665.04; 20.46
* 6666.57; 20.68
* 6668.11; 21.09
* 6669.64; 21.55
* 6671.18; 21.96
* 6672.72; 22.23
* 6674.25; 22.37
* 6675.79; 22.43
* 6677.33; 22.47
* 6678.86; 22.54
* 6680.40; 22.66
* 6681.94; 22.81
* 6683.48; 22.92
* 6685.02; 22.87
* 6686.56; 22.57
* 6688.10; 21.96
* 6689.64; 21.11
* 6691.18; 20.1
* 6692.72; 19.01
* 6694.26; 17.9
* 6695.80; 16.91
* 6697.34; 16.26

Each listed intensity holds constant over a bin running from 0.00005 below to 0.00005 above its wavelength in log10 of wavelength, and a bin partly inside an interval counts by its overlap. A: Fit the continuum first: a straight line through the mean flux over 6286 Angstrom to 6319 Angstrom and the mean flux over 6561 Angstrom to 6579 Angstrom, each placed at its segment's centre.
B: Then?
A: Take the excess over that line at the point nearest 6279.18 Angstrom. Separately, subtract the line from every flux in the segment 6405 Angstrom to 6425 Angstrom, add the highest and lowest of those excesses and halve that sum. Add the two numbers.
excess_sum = 4.4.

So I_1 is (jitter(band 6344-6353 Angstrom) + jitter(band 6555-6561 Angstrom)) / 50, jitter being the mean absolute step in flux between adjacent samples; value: 0.0117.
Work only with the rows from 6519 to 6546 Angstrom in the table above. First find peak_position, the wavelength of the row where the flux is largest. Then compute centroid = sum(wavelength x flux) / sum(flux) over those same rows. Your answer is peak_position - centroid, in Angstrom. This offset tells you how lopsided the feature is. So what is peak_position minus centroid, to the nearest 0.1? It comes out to 12.6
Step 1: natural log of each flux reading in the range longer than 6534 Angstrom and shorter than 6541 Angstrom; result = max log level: 3.20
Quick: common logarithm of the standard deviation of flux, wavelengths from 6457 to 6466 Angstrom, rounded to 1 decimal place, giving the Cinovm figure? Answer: -0.1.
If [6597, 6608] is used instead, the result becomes -0.7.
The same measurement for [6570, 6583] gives 0.1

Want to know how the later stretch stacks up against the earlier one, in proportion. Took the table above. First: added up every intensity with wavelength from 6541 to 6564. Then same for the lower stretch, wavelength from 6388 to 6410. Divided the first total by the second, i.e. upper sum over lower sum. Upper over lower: 1.000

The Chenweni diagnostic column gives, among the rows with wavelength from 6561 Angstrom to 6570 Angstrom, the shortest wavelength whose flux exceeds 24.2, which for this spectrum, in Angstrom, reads 6561.49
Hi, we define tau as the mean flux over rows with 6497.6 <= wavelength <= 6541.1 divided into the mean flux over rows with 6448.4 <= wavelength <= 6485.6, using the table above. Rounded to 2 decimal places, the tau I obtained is 0.97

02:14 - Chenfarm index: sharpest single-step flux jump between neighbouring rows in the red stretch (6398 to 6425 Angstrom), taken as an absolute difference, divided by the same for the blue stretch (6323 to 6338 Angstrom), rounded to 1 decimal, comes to 1.4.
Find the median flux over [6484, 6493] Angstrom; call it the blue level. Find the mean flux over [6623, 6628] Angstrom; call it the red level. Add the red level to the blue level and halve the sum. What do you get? 23.4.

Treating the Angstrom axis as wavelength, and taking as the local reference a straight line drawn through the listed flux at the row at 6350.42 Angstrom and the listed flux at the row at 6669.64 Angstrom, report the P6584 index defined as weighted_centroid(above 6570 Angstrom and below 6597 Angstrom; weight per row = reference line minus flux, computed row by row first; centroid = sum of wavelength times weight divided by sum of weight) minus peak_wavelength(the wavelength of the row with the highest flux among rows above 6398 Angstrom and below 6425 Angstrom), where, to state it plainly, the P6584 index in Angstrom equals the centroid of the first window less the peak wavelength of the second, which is 179.1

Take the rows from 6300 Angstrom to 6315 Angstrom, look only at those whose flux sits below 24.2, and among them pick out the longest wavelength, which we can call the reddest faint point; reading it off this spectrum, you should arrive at 6313.97 Angstrom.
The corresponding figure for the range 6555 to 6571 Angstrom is 6559.98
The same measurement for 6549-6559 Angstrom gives 6558.47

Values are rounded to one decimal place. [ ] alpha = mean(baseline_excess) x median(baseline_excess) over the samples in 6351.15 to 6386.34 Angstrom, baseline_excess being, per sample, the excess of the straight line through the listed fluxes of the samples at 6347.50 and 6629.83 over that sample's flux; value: 0.5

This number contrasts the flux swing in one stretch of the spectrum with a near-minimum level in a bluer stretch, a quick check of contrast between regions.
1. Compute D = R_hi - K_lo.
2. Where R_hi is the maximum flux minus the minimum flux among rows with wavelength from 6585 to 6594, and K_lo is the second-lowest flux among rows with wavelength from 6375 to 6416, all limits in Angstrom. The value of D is -21.4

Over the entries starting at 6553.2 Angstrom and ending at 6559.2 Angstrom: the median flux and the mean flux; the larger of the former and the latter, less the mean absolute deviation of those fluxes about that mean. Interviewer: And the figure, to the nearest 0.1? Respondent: 23.7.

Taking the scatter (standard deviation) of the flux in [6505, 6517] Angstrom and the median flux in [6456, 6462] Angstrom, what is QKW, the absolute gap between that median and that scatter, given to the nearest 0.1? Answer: 22.1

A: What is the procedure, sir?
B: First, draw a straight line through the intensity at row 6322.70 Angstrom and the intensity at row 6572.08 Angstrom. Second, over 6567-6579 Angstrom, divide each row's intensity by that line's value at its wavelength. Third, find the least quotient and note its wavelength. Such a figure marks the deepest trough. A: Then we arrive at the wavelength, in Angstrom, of 6578.13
